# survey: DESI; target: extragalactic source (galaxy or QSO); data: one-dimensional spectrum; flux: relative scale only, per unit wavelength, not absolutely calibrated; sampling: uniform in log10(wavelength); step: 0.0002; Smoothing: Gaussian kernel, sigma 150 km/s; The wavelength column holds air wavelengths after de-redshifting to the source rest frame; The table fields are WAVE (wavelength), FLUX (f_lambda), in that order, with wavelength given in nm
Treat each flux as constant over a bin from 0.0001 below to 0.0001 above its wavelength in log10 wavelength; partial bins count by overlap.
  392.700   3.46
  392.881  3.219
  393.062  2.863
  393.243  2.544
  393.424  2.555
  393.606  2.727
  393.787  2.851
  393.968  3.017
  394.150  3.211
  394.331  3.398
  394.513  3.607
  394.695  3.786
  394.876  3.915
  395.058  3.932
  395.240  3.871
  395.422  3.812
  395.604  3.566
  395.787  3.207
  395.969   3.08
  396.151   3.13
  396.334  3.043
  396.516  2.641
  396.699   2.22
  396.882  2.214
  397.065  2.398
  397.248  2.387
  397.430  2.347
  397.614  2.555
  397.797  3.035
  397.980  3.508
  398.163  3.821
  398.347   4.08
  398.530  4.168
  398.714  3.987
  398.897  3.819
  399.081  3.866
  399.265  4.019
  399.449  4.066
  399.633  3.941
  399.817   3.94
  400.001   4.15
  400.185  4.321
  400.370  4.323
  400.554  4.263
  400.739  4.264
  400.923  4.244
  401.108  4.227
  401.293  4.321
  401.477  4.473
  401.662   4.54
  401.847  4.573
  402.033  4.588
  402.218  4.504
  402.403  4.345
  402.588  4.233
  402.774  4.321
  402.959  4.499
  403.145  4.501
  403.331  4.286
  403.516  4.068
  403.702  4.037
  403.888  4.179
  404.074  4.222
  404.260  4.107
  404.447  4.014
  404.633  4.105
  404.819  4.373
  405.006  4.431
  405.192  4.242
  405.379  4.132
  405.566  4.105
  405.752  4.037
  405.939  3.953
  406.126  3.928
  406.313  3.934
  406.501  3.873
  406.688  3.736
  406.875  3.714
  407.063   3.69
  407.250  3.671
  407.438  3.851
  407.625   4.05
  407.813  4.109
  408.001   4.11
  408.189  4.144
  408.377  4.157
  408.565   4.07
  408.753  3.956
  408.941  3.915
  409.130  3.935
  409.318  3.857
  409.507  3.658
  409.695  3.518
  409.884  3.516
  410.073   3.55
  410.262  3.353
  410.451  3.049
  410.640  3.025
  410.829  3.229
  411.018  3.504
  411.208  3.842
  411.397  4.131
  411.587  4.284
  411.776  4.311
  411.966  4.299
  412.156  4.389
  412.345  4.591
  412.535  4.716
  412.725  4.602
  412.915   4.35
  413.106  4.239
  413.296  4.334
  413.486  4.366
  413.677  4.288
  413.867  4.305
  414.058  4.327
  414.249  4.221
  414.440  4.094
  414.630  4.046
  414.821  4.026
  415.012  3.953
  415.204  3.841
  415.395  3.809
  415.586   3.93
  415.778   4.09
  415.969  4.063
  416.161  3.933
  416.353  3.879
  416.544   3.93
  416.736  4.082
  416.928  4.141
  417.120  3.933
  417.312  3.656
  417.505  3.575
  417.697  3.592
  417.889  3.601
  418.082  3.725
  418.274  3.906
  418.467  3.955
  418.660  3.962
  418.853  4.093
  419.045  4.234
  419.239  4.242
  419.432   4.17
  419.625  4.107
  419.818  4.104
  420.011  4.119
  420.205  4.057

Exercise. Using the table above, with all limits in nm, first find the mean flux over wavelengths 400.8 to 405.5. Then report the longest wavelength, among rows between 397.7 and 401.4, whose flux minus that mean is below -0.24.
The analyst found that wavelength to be 399.817 nm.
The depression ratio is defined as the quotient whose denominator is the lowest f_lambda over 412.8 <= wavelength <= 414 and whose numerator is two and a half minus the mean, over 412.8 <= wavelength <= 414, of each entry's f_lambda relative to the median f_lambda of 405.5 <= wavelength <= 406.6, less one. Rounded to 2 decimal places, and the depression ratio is 0.57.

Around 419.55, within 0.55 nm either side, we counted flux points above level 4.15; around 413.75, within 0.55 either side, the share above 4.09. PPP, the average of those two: 2.0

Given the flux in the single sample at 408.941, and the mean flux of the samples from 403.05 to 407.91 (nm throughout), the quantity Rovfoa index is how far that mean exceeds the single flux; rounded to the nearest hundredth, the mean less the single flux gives 0.14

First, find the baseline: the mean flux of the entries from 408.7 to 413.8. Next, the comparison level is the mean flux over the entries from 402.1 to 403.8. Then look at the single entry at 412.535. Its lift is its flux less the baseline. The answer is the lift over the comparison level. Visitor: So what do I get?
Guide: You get 0.18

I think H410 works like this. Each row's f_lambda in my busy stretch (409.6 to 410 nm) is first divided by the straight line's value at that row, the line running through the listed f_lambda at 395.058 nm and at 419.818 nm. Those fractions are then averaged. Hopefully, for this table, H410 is 0.87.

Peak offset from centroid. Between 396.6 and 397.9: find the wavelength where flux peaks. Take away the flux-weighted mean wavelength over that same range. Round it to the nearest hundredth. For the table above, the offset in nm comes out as 0.52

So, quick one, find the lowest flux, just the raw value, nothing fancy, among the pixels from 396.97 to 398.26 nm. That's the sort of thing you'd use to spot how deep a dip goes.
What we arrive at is 2.347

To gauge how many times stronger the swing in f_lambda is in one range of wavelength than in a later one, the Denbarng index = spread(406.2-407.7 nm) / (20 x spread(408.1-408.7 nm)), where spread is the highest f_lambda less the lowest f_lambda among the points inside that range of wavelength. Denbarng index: 0.22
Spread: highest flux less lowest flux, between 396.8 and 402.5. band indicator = 2.37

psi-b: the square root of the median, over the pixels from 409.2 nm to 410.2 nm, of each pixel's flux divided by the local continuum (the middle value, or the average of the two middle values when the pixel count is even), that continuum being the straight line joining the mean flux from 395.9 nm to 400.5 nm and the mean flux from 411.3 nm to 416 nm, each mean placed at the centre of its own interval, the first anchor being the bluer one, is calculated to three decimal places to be 0.938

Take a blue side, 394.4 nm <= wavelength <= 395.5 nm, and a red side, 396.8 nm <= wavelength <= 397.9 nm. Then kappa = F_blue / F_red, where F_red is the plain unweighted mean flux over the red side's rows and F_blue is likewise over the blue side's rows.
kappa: 1.5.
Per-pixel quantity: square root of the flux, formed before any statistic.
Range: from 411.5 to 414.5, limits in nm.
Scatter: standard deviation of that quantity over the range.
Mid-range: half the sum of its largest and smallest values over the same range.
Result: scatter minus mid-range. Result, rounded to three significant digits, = -2.06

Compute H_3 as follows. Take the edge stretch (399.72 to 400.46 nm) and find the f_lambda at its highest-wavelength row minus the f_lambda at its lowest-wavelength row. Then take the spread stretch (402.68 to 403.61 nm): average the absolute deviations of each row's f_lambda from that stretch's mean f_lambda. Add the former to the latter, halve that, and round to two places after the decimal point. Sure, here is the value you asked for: 0.26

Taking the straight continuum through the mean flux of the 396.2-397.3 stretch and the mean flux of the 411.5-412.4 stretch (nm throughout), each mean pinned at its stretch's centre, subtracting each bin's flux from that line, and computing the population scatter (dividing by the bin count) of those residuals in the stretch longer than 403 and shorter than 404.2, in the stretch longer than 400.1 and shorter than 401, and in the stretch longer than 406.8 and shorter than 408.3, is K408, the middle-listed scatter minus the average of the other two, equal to -0.10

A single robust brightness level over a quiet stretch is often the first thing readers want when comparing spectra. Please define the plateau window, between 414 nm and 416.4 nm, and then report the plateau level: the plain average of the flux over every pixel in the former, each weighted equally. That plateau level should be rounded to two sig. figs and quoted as 4.0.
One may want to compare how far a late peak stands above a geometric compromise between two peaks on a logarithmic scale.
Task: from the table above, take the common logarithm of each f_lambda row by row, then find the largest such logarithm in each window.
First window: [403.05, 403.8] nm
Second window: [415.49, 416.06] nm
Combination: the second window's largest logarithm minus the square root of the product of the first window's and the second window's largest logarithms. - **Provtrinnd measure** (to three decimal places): -0.020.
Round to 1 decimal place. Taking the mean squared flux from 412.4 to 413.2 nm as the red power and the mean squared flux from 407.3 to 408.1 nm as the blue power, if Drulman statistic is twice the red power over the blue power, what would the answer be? 2.5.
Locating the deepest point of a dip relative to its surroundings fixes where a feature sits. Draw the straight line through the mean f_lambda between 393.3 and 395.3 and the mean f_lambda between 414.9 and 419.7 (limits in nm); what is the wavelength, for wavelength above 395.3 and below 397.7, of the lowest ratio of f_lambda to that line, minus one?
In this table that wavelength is 396.882 nm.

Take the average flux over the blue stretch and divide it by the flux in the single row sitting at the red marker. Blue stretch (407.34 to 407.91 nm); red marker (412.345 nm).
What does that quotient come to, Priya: 0.87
